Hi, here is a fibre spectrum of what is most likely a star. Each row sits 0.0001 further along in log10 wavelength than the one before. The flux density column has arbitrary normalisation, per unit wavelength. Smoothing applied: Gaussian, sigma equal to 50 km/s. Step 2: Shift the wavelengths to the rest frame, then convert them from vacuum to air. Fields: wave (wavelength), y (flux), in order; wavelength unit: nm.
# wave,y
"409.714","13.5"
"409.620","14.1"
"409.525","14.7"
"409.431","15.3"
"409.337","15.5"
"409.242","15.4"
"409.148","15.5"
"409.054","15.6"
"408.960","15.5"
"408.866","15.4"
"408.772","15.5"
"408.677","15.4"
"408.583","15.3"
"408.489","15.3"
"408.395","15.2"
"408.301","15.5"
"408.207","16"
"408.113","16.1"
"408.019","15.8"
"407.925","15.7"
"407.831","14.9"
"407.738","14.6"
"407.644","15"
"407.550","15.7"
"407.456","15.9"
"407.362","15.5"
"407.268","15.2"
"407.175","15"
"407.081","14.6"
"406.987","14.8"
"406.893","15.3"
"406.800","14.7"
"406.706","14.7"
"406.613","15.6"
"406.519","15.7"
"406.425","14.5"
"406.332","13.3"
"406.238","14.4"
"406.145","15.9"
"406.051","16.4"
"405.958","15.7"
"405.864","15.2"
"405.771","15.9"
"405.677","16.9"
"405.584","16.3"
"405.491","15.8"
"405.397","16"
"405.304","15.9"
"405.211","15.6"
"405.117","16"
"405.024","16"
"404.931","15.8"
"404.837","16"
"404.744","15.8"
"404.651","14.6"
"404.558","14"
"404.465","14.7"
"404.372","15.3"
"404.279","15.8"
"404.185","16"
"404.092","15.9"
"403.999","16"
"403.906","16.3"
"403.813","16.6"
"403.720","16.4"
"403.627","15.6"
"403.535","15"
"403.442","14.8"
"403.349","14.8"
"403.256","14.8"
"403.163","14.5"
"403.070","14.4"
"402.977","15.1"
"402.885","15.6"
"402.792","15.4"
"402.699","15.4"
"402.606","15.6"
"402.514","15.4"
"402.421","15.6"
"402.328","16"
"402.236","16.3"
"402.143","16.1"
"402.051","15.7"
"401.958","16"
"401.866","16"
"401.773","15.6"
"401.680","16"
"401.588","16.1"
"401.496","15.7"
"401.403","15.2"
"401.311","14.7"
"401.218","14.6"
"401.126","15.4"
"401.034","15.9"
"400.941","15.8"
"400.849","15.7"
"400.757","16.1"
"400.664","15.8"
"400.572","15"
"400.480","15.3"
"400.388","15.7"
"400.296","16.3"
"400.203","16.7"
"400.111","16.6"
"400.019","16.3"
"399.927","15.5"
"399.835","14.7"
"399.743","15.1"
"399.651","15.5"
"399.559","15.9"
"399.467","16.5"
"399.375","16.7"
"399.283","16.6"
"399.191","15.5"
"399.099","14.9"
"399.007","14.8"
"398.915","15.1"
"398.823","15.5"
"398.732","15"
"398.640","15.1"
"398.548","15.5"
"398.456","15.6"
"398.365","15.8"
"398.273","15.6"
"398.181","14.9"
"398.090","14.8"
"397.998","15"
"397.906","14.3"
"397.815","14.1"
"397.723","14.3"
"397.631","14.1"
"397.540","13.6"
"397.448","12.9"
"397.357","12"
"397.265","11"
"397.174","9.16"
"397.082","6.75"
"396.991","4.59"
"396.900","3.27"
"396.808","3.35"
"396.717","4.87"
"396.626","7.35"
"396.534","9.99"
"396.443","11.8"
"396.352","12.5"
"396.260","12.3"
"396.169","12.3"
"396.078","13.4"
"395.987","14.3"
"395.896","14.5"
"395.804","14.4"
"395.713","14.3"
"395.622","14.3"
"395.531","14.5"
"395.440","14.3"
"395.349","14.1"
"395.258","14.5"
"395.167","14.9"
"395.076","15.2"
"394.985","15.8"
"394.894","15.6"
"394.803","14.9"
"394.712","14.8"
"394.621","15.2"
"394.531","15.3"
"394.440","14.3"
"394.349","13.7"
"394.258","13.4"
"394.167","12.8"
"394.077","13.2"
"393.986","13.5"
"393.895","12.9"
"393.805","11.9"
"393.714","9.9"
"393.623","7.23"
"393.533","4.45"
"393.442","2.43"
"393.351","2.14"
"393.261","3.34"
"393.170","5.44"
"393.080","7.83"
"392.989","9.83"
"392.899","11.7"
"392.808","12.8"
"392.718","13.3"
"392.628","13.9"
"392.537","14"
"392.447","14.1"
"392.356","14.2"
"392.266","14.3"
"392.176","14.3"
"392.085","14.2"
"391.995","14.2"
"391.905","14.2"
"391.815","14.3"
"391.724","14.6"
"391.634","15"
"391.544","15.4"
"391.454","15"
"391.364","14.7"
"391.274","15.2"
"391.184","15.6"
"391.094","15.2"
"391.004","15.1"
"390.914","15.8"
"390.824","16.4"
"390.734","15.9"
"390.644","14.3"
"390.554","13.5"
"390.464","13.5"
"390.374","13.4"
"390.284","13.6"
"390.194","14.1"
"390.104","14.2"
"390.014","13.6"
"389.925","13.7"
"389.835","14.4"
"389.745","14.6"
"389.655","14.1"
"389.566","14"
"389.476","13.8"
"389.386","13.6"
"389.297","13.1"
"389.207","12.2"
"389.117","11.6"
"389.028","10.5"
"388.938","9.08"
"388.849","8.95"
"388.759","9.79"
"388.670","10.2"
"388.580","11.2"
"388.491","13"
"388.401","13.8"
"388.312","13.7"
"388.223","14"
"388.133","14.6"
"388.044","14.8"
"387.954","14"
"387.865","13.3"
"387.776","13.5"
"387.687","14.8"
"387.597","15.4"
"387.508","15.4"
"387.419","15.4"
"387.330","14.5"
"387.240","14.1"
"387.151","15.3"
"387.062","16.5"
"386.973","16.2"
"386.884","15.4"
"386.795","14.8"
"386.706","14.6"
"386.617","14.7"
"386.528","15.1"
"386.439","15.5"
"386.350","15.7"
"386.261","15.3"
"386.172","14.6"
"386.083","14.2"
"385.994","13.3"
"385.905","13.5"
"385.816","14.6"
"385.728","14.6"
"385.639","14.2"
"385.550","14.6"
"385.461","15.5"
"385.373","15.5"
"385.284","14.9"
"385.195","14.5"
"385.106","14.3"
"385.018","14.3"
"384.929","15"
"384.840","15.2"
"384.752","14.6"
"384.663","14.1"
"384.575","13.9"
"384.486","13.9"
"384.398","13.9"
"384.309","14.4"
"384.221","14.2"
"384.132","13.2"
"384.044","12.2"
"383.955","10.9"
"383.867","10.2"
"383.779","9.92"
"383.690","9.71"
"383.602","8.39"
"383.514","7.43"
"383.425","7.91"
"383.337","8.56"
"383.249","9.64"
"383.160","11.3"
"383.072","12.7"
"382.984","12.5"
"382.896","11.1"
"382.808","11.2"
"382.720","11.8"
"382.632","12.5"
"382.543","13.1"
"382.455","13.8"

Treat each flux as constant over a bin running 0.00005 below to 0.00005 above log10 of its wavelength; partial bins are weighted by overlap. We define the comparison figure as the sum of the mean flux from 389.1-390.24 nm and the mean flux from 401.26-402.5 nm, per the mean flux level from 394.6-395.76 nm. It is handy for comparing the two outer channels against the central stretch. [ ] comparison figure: 1.99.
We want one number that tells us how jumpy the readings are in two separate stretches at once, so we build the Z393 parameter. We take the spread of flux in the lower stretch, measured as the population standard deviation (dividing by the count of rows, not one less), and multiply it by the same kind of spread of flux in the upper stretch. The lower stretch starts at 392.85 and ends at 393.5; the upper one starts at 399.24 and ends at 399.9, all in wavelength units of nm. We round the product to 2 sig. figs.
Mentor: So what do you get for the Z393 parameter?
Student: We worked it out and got 2.5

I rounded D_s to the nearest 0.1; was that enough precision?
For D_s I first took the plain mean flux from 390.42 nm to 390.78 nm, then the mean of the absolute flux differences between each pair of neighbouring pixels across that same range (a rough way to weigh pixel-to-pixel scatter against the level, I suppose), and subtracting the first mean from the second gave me -13.5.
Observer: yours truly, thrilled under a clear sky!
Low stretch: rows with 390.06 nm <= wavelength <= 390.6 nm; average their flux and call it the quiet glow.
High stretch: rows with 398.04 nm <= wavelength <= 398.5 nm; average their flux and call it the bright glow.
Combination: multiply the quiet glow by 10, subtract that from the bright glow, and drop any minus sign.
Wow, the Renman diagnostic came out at 122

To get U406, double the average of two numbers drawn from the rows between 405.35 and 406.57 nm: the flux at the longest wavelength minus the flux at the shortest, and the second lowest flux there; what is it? 14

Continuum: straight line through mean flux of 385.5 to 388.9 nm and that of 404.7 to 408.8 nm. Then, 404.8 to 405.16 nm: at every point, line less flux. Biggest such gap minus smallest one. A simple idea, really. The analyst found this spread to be 0.2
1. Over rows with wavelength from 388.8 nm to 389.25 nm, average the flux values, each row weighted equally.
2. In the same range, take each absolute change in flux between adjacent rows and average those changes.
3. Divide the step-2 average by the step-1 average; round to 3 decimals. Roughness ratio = 0.078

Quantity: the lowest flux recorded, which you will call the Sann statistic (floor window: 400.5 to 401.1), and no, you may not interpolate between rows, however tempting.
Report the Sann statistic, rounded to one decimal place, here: 15.0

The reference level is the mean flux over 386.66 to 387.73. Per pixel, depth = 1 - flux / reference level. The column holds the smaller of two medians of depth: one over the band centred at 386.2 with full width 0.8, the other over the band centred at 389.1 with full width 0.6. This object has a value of 0.039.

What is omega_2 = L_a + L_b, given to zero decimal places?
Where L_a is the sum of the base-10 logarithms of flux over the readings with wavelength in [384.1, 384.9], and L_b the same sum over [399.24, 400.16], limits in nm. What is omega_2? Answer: 22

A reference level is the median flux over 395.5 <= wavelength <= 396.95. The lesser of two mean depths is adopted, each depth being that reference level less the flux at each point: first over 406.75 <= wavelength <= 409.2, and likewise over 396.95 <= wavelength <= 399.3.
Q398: -2.9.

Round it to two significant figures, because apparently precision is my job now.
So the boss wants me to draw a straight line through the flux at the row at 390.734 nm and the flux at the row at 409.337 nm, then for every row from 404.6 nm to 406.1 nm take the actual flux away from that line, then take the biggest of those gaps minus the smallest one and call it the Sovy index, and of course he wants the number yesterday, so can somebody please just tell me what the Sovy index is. 2.3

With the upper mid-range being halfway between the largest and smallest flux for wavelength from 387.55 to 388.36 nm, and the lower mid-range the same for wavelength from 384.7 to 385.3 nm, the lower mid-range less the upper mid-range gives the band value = 0.4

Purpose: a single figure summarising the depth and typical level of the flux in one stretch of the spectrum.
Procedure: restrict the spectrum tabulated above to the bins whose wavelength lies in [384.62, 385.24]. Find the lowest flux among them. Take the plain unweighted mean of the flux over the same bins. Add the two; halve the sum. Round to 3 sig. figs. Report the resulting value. 14.3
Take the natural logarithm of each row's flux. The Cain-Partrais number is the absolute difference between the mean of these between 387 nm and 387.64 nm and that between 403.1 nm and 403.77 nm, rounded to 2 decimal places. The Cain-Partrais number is 0.01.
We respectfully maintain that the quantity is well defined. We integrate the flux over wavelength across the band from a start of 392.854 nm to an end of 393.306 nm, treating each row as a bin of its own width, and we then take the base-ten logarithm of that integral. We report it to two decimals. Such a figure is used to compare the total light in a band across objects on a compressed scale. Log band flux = 0.54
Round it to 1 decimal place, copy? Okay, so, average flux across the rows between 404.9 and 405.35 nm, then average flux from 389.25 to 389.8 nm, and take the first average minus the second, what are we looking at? 2.0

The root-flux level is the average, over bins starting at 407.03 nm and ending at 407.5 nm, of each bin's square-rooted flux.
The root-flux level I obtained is 3.90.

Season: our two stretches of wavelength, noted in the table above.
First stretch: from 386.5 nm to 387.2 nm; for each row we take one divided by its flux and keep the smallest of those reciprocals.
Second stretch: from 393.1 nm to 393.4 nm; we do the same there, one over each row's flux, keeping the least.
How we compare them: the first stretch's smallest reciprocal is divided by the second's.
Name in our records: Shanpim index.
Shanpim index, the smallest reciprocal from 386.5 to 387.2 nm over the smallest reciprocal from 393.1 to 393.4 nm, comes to 0.33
